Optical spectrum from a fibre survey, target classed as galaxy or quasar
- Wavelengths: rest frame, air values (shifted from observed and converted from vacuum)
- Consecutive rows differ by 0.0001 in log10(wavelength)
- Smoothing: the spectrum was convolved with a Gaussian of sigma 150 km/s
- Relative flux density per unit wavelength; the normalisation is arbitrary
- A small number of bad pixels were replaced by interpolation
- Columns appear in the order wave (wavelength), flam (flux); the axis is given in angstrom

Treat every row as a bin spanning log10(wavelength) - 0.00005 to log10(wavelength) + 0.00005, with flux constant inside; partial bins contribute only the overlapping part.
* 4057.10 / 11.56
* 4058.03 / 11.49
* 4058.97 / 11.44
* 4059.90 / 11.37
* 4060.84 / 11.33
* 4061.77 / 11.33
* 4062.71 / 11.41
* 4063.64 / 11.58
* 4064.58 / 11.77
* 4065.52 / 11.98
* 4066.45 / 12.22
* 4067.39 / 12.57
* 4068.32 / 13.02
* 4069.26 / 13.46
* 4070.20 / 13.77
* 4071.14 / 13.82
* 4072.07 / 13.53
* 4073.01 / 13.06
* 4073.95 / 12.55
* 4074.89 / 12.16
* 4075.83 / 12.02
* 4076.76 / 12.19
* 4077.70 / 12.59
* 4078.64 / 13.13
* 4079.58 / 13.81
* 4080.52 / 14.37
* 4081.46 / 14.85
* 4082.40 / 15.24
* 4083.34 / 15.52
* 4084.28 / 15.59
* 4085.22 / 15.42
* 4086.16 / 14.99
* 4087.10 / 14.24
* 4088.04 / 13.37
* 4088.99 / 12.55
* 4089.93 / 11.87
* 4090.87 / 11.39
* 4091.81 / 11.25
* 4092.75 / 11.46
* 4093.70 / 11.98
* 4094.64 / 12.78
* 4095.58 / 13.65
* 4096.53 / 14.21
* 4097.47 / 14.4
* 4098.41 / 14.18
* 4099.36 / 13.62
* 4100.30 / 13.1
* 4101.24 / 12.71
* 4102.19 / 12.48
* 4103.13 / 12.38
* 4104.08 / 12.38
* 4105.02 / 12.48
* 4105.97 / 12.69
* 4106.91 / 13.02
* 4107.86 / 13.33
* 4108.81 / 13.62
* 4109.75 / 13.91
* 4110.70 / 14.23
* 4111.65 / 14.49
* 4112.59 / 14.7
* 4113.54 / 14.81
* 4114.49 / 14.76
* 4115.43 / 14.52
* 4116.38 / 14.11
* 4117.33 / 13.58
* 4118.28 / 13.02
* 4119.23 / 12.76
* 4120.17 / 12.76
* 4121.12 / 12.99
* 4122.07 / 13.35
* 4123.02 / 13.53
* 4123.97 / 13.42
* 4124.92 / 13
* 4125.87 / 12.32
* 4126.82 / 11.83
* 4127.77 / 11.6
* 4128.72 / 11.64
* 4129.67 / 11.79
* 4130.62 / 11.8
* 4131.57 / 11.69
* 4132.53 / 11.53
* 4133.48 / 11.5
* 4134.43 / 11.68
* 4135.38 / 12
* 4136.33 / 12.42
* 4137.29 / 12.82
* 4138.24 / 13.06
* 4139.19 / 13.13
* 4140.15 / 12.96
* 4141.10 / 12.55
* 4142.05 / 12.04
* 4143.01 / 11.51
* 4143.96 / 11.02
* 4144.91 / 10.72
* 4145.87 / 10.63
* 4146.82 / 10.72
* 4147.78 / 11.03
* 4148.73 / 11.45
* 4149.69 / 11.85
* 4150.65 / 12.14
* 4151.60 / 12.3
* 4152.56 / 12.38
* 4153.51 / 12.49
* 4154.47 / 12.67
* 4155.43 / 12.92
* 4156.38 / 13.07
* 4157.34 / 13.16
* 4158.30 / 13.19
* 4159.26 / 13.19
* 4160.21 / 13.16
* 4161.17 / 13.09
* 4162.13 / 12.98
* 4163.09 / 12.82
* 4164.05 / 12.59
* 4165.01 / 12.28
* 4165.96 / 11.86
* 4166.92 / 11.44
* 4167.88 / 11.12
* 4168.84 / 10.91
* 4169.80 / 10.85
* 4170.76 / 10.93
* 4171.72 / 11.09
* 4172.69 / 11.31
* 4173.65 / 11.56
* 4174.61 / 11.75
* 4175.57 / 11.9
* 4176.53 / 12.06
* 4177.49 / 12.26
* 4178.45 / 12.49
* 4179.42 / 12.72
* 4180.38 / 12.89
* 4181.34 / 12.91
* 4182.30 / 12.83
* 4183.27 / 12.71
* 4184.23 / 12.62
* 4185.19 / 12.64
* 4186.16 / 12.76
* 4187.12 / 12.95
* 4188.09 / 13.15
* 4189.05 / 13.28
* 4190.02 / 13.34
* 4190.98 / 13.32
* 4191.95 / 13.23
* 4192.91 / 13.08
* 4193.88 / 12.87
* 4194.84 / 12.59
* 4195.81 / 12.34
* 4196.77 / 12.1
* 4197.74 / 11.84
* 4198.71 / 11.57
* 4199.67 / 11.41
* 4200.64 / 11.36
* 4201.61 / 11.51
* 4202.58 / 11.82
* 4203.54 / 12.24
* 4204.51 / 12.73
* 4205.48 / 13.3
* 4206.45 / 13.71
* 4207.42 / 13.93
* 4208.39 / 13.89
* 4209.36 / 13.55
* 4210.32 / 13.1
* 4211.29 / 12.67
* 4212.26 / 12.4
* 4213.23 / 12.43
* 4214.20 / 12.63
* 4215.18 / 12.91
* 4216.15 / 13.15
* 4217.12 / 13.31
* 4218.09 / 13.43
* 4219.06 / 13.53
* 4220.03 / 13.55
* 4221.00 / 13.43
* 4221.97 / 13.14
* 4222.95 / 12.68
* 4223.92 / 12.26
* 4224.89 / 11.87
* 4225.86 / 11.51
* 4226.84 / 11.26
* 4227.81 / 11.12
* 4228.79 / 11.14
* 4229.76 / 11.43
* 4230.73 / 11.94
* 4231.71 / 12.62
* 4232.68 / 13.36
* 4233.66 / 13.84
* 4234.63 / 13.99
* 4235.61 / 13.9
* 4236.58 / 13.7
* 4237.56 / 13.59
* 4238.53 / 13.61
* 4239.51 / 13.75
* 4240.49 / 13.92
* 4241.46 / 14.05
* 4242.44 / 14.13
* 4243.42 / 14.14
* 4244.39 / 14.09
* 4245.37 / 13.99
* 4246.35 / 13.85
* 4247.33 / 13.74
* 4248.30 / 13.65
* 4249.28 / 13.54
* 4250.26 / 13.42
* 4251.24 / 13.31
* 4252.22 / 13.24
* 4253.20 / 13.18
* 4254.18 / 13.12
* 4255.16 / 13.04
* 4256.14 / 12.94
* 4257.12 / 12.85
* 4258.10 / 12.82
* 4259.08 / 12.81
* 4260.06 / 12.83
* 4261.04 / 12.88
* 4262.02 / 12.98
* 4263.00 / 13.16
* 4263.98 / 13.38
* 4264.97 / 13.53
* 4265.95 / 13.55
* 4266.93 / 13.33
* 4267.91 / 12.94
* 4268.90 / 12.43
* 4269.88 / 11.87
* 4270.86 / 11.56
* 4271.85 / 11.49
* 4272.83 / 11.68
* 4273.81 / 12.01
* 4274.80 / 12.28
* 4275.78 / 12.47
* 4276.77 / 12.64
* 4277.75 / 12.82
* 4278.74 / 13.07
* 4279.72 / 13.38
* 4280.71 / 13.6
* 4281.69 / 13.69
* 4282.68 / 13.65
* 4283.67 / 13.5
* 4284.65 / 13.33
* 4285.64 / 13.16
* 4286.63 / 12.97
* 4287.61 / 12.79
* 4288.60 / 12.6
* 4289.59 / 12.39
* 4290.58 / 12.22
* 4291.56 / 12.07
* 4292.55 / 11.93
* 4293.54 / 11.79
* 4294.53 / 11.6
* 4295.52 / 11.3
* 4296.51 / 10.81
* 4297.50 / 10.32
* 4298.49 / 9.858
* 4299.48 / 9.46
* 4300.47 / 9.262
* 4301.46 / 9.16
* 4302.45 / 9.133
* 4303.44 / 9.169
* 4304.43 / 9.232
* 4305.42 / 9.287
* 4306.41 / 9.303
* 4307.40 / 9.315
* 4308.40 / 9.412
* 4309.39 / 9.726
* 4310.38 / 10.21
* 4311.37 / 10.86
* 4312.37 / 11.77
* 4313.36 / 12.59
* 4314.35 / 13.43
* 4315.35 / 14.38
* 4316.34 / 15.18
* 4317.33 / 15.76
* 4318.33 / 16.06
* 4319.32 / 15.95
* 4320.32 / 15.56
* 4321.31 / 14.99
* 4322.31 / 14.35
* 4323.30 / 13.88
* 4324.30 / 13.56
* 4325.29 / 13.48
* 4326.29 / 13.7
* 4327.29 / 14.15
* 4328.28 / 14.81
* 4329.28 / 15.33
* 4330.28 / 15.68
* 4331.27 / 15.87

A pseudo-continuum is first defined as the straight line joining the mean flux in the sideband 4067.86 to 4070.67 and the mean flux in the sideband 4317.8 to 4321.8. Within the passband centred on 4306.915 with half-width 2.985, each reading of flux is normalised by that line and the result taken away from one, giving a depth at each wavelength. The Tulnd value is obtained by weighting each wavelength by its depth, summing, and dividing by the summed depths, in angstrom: 4306.9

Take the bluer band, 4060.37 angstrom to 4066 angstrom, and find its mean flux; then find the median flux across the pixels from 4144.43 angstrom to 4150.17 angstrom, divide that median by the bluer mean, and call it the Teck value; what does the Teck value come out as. 0.94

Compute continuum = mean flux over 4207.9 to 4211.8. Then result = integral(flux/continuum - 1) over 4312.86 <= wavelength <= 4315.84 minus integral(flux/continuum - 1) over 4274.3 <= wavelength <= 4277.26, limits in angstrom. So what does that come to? 0.22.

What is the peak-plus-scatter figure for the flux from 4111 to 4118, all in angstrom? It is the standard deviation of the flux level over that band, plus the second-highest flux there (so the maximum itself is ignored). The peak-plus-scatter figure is 15.2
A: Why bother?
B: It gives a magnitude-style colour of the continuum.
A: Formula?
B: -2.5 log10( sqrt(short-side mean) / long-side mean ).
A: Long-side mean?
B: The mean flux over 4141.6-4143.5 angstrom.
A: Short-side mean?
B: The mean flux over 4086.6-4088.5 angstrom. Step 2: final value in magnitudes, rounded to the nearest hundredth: 1.25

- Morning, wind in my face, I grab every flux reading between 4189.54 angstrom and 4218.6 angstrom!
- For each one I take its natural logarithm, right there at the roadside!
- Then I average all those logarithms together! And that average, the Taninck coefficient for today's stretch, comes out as 2.54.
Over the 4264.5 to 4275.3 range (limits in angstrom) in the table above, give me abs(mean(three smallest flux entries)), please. 11.6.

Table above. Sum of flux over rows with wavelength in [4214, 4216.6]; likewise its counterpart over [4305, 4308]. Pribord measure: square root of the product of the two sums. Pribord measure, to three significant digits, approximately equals 32.9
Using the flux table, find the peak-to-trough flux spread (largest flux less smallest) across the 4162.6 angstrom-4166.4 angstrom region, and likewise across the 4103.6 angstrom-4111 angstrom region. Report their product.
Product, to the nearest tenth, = 1.8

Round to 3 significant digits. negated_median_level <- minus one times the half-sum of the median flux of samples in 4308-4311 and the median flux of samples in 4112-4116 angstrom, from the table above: -12.2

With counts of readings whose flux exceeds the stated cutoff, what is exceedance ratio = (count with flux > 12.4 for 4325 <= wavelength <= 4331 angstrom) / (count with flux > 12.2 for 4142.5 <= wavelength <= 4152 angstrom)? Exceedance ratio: 6.00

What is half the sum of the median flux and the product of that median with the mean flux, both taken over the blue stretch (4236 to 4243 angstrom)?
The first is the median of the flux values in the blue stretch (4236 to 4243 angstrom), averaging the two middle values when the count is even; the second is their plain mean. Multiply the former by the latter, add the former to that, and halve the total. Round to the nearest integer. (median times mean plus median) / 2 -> 102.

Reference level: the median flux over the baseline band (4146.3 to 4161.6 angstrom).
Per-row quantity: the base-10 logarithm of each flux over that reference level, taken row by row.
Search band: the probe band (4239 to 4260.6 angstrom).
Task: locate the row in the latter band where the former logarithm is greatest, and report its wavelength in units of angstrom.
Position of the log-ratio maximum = 4243.42 angstrom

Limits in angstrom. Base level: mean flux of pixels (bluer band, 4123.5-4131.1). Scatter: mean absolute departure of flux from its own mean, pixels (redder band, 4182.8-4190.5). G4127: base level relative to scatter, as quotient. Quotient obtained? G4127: 49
